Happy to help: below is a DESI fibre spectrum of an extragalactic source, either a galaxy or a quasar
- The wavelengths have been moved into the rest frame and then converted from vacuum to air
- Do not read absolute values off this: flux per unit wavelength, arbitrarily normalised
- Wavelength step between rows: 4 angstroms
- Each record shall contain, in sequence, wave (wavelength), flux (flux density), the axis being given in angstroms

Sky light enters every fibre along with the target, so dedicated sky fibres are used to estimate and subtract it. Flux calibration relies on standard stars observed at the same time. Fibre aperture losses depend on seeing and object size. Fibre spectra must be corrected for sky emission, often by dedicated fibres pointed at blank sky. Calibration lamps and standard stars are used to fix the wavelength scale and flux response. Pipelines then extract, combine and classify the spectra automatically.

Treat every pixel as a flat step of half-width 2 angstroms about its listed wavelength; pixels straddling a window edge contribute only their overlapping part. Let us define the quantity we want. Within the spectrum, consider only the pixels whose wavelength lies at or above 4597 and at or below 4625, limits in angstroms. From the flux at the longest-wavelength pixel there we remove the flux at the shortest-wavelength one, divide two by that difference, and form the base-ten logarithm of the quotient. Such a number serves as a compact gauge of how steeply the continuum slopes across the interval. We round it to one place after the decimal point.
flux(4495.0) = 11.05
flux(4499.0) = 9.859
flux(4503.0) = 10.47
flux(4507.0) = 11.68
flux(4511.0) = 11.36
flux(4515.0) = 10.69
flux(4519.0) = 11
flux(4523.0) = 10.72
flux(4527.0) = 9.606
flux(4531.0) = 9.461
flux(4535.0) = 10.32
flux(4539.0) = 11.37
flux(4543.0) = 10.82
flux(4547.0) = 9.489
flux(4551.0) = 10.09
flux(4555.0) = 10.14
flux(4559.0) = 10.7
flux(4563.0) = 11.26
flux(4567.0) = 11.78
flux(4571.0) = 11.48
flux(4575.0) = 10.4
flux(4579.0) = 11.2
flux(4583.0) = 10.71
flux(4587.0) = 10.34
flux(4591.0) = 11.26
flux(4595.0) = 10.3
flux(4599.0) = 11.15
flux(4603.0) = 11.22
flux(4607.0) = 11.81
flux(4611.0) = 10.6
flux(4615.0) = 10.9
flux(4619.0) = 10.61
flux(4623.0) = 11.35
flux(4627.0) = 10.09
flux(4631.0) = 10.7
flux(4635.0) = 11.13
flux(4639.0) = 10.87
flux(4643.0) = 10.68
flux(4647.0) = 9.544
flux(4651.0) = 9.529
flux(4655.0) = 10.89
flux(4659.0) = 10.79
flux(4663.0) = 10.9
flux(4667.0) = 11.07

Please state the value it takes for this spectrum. 1.0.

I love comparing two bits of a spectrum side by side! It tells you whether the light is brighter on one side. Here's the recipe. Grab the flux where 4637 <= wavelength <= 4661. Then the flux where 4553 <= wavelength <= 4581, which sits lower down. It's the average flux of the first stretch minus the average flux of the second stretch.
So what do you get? -0.61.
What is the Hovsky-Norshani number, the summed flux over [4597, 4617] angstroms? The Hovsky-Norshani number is 56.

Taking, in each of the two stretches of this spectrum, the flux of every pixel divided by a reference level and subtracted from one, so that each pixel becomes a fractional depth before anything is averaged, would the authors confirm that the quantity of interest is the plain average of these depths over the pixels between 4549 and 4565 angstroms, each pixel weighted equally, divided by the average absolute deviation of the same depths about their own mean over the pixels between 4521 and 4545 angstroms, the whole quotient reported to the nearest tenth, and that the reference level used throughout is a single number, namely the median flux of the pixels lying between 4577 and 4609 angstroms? 1.1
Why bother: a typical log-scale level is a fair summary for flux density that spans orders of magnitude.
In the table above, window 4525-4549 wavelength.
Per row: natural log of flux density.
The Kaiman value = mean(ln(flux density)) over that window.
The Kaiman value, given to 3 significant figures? 2.32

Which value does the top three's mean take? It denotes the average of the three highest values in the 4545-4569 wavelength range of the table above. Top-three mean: 11.2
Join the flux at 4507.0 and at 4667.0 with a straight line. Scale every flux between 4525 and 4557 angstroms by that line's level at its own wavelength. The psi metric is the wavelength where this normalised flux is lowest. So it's 4531.0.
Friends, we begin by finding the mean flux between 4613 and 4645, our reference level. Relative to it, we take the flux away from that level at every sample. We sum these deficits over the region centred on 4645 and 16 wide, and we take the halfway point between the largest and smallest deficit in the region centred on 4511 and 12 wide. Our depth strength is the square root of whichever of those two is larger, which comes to 1.6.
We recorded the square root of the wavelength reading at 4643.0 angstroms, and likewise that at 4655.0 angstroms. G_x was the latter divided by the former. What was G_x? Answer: 1.010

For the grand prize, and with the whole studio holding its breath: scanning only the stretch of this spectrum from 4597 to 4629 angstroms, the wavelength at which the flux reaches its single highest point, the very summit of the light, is 4607.0 angstroms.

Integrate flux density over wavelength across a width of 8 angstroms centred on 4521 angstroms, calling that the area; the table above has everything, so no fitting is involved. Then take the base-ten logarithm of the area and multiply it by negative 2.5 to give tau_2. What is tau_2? -4.85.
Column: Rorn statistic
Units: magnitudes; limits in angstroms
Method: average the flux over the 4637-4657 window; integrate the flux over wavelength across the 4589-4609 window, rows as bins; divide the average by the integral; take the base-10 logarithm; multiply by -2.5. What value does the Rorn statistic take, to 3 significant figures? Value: 3.34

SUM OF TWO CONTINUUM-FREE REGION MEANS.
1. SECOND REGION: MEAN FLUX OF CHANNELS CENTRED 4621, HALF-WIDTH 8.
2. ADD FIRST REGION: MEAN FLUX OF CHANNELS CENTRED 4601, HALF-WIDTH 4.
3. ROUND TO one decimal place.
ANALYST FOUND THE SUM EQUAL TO 21.9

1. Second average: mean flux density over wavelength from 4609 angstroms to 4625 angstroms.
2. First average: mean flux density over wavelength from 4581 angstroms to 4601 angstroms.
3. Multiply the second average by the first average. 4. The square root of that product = 10.8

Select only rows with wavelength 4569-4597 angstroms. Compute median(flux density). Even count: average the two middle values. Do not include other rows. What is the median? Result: 10.7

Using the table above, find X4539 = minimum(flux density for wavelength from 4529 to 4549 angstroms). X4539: 9.461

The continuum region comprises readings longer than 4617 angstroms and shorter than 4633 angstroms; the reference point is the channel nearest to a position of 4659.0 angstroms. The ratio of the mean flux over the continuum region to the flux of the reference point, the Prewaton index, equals 0.99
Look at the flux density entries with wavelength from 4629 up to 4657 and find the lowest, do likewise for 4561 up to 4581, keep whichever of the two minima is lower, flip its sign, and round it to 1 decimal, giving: -9.5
